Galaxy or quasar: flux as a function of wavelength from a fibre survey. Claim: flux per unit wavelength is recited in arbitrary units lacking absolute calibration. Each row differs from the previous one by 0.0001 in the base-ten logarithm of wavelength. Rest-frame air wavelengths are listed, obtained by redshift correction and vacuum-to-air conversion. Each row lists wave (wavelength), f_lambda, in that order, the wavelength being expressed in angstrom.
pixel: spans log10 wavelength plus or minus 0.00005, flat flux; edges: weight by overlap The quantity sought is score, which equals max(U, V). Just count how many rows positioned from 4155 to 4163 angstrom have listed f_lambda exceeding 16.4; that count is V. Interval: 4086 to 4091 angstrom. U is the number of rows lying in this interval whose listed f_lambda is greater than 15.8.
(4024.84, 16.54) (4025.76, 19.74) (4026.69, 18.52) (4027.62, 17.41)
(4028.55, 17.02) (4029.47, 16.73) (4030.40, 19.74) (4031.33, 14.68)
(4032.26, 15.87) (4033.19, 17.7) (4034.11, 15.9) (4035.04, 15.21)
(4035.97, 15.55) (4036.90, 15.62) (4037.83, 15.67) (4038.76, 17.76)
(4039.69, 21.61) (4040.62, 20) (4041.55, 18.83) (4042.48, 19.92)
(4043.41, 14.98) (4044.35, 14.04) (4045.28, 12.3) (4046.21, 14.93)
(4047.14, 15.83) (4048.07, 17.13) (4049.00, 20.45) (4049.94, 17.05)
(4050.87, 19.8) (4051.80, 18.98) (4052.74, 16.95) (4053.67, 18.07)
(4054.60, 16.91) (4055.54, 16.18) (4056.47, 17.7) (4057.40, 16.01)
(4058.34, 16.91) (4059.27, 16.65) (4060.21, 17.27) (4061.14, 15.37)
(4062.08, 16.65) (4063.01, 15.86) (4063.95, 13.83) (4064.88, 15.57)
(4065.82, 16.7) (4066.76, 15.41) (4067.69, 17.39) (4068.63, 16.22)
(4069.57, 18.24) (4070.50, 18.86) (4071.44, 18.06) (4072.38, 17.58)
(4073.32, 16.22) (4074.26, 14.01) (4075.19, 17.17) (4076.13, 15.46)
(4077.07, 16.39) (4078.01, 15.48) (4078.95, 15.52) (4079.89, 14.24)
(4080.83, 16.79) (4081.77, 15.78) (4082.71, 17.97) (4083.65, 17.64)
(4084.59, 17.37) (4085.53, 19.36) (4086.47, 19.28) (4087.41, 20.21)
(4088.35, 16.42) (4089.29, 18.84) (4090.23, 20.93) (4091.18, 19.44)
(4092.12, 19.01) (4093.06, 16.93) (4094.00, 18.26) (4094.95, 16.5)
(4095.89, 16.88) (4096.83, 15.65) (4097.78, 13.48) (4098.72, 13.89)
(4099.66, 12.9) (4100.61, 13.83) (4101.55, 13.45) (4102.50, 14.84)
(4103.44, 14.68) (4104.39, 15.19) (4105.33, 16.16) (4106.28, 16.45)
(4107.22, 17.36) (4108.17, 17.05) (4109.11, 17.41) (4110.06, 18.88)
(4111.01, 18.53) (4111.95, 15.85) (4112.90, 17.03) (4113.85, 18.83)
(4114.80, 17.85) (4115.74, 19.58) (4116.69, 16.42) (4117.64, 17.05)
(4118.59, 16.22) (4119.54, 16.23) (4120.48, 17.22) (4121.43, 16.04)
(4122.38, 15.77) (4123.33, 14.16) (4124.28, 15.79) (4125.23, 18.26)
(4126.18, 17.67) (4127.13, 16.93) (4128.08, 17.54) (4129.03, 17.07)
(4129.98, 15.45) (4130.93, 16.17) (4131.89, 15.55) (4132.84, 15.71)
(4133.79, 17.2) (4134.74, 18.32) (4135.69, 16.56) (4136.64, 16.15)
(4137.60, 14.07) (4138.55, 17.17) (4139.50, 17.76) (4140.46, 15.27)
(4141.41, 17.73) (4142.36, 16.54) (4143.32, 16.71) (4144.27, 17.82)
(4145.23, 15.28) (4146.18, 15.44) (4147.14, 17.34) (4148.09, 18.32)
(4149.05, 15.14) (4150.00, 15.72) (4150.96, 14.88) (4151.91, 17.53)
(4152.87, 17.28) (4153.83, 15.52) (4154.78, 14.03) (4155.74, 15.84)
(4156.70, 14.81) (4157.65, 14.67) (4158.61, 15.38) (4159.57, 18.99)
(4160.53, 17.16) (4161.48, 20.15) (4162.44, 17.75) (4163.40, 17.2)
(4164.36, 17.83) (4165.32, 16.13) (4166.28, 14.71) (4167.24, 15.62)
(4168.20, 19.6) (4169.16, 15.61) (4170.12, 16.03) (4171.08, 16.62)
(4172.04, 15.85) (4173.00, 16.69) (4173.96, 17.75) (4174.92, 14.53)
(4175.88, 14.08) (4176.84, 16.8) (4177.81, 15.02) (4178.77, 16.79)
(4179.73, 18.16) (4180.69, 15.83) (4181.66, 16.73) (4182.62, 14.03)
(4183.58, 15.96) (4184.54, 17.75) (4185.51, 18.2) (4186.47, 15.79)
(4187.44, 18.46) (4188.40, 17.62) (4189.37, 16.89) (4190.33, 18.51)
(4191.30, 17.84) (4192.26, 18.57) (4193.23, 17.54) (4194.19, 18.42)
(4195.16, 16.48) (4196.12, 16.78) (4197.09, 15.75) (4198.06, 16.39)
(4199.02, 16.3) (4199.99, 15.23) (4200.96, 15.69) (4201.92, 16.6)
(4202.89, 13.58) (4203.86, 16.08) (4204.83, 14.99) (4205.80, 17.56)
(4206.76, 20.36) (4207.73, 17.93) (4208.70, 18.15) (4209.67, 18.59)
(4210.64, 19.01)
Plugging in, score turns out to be 5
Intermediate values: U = 5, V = 4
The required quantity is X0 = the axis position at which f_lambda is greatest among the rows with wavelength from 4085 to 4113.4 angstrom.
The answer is 4090.23 angstrom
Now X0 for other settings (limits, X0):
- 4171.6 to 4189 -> 4187.44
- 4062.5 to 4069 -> 4067.69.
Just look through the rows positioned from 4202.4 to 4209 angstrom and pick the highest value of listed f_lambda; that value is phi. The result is 20.36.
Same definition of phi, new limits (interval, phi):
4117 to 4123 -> 17.22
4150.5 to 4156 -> 17.53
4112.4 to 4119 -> 19.58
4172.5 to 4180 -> 18.16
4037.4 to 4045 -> 21.61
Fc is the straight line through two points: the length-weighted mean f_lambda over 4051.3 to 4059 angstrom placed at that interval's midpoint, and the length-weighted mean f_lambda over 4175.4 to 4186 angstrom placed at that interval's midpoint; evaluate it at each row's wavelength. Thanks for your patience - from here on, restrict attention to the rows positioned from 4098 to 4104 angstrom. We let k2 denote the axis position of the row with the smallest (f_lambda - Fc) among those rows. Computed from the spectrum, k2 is 4099.66 angstrom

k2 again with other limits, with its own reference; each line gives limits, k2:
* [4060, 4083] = 4063.95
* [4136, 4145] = 4137.60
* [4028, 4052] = 4045.28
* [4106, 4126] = 4123.33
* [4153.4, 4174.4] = 4154.78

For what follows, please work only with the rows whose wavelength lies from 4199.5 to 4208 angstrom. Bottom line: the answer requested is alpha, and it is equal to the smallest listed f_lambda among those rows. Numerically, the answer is 13.58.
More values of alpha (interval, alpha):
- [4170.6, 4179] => 14.08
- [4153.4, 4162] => 14.03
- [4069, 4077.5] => 14.01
